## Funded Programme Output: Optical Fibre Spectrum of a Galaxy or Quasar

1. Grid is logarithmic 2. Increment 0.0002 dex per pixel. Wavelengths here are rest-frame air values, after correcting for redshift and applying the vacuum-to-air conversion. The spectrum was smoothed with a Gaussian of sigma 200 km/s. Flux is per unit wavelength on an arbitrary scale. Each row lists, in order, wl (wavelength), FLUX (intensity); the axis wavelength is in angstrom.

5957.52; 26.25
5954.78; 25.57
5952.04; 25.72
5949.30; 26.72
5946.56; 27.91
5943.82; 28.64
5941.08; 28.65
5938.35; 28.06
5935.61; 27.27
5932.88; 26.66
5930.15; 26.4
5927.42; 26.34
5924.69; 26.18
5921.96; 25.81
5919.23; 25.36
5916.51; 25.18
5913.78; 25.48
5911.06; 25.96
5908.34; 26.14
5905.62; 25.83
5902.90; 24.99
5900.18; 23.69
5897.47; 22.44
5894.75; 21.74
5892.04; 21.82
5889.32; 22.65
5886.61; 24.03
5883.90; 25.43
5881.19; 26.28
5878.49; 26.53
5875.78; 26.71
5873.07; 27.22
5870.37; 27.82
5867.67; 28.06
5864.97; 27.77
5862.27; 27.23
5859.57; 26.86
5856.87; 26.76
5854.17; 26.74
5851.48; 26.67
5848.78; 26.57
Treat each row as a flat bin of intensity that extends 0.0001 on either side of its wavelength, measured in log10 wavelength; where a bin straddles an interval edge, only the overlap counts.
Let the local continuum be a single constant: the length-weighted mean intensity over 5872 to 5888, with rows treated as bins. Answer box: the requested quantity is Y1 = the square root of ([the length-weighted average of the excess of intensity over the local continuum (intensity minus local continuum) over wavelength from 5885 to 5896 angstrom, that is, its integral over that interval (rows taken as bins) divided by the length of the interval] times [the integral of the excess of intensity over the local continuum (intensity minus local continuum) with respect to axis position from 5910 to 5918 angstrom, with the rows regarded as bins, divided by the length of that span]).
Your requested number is 1.28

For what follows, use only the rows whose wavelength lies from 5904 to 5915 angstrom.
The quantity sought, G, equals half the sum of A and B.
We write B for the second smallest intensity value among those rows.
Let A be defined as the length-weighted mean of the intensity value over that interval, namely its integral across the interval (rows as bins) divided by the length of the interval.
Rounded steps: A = 25.8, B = 25.83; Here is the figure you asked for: 25.8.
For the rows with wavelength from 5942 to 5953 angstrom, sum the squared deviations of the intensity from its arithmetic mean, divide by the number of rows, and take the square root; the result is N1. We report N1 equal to 1.12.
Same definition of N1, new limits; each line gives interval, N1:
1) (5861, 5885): 0.80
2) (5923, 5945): 0.97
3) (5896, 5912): 1.36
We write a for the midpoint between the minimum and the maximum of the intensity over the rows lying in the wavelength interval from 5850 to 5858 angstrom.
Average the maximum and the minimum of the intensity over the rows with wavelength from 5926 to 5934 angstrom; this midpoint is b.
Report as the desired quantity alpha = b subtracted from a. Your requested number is 0.2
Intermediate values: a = 27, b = 26.5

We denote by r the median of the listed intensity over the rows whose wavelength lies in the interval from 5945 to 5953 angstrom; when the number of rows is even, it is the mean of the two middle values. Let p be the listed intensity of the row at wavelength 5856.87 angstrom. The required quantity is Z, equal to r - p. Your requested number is 0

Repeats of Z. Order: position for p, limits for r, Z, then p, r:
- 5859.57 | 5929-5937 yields 0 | 26.86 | 26.7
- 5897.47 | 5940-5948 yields 6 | 22.44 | 28.6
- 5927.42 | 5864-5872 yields 1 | 26.34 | 27.8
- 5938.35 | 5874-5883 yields -2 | 28.06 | 26.5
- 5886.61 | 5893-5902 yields -2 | 24.03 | 22.4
